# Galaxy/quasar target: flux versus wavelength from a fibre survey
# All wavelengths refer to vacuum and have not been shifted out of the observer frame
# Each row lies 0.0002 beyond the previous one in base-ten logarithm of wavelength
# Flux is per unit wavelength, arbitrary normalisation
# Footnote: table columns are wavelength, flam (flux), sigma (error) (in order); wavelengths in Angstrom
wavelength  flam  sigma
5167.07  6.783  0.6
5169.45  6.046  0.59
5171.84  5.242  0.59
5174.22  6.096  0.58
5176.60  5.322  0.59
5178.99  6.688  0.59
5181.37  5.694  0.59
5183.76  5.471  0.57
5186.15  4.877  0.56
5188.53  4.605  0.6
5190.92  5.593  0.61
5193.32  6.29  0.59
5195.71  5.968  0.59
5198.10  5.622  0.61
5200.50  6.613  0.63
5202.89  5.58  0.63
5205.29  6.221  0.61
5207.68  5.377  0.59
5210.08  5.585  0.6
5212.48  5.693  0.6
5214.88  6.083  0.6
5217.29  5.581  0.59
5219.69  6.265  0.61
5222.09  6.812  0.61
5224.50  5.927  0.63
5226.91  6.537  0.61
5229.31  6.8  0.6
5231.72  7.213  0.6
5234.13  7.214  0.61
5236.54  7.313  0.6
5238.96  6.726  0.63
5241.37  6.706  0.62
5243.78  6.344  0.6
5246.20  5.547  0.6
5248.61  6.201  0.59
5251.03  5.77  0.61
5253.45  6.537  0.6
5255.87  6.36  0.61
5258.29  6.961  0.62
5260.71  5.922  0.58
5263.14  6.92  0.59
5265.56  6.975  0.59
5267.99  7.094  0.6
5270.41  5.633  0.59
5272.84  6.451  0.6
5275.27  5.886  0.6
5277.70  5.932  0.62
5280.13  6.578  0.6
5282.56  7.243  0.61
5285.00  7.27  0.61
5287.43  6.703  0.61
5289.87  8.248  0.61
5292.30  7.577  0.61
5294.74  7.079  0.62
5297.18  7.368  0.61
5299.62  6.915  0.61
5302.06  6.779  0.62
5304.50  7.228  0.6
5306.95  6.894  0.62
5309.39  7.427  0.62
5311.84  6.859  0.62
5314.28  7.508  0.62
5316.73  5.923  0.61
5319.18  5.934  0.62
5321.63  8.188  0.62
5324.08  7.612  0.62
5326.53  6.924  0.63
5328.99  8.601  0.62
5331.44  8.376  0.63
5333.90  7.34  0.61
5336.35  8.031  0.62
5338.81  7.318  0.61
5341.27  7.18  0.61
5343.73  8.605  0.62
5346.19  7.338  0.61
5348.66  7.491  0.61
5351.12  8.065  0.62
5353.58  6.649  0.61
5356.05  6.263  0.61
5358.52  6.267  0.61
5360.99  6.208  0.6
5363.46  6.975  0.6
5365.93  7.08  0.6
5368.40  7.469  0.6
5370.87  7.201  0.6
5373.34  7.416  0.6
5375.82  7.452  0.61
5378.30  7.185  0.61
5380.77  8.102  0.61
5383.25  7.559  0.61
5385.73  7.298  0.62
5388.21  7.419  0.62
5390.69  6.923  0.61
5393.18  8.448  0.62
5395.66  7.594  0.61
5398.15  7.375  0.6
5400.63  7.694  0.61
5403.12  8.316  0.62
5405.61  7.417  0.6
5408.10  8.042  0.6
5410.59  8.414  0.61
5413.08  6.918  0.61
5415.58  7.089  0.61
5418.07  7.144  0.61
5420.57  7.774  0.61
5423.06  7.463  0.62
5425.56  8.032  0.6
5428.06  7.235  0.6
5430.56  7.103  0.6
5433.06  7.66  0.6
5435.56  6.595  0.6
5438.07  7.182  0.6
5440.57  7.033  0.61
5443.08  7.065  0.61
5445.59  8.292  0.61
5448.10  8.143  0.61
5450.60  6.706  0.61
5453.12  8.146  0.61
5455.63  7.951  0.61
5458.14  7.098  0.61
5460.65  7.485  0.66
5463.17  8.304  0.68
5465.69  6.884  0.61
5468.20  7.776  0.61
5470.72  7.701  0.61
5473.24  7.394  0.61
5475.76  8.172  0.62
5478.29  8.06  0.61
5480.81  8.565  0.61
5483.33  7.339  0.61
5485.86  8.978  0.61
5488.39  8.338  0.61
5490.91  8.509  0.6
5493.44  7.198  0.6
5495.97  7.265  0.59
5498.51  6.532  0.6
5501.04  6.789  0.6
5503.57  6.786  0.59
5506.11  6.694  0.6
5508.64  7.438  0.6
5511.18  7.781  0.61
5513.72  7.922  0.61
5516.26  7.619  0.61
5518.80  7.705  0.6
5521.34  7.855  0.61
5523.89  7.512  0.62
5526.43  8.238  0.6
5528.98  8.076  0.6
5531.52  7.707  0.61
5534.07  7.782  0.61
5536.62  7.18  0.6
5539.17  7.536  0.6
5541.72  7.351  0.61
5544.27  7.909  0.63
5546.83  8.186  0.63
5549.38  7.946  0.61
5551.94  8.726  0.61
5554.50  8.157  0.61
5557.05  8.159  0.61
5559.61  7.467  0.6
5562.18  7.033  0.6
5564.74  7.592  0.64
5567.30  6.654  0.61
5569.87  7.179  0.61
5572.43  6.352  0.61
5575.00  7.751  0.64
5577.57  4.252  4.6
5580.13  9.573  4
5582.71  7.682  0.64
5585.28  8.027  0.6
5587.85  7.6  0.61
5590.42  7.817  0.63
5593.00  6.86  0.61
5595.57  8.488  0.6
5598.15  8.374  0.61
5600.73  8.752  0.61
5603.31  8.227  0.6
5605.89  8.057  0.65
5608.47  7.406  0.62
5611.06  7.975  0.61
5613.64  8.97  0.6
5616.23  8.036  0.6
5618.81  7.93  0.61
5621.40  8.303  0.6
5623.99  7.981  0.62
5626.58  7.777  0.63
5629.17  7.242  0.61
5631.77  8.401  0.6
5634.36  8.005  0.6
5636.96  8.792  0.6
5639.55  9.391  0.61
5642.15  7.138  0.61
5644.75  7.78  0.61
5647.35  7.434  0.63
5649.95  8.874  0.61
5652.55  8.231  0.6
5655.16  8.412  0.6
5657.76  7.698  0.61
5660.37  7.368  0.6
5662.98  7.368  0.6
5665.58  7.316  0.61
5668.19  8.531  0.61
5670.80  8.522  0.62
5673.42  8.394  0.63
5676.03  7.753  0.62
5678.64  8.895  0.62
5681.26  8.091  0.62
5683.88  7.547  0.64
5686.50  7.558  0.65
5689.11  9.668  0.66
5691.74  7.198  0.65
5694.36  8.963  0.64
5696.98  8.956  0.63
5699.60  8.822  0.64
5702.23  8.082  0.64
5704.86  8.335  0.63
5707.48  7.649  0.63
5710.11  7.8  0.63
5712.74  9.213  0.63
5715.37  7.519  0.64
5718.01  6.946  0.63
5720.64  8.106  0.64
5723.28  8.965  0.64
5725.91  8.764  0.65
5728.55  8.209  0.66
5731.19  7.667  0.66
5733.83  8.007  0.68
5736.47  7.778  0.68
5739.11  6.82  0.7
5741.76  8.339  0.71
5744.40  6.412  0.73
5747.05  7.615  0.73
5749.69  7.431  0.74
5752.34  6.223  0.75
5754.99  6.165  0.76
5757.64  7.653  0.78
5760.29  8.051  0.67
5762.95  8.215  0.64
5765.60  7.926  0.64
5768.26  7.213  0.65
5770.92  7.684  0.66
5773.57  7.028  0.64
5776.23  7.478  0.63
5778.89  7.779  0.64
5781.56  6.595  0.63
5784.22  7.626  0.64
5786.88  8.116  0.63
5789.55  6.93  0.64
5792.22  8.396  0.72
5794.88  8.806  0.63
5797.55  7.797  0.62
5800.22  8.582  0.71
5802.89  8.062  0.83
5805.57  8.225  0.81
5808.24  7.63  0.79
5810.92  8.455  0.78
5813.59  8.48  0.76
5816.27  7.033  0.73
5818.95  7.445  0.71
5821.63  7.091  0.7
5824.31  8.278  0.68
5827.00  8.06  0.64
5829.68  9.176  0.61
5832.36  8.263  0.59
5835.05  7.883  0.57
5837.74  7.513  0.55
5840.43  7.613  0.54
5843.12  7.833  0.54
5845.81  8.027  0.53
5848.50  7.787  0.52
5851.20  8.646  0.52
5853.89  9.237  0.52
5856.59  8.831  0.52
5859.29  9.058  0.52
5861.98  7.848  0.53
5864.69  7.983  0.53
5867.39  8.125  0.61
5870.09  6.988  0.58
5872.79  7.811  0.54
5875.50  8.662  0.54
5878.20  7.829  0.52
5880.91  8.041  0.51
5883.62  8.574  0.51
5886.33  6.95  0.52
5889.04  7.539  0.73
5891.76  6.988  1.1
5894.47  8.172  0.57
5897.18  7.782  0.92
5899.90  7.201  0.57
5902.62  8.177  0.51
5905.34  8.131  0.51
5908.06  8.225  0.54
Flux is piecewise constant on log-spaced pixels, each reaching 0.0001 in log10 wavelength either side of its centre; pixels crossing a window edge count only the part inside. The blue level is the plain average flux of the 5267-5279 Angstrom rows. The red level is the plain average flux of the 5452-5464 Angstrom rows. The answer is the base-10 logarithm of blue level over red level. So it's -0.10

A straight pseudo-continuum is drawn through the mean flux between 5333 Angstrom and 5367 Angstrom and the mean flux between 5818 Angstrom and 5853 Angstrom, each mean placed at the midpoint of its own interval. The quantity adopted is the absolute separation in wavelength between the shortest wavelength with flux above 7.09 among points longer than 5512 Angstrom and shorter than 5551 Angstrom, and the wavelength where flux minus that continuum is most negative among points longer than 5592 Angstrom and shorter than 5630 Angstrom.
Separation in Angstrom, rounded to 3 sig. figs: 79.3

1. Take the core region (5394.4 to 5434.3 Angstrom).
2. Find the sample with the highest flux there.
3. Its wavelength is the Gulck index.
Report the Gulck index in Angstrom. 5410.59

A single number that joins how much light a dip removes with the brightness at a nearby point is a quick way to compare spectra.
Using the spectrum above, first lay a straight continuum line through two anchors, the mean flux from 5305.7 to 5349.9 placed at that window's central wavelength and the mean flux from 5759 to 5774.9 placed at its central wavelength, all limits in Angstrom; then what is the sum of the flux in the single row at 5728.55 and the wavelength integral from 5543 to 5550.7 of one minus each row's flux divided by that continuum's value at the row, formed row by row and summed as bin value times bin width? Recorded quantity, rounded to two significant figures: 7.7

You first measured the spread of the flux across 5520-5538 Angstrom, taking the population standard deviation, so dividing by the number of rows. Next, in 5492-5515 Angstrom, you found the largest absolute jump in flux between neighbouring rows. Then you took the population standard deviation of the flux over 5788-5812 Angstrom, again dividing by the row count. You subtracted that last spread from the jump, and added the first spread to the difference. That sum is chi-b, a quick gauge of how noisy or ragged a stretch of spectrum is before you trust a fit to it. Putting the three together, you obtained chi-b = 0.53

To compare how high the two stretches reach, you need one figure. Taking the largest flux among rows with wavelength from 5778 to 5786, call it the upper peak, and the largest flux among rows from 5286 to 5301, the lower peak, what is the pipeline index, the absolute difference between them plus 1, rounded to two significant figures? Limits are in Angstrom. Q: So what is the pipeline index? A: 1.5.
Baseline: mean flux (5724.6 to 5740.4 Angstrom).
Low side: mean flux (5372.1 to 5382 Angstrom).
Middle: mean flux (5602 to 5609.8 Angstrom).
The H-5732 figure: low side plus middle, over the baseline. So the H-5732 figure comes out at 1.96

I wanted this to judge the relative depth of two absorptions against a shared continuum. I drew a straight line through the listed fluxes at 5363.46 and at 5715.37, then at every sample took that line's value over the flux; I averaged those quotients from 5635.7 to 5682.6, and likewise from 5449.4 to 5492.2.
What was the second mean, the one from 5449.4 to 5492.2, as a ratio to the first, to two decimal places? 0.99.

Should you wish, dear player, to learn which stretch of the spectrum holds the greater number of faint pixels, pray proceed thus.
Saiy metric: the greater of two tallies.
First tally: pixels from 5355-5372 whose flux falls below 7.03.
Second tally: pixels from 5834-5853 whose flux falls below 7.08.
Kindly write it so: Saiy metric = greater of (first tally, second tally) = 4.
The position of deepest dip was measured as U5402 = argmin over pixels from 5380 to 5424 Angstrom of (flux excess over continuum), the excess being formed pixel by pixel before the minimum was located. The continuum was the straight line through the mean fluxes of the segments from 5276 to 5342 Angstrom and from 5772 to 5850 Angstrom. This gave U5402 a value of 5413.08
